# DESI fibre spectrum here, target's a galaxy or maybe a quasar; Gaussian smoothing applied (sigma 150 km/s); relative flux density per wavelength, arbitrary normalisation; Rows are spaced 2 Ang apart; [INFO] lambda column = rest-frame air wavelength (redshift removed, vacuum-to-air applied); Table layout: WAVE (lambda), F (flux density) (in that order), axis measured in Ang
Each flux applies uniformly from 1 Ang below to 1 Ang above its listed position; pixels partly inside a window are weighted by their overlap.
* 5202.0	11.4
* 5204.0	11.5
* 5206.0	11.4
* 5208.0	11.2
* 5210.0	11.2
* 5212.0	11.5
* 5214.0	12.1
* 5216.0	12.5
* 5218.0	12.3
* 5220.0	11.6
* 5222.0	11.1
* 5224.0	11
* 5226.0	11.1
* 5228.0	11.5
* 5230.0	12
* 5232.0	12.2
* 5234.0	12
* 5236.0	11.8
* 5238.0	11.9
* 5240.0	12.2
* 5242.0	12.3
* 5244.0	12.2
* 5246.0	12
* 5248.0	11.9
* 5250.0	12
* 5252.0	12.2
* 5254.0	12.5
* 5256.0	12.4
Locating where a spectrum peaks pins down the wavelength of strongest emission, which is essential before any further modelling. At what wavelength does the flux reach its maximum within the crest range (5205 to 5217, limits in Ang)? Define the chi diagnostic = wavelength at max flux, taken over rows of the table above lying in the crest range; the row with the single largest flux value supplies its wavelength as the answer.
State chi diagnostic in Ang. 5216.0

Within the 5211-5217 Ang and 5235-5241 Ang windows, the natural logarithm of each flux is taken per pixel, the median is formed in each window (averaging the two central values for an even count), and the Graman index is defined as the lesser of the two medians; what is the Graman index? 2.48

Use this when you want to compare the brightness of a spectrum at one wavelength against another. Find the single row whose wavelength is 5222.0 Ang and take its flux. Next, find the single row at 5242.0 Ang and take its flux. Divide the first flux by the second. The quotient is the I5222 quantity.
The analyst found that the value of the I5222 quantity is 0.90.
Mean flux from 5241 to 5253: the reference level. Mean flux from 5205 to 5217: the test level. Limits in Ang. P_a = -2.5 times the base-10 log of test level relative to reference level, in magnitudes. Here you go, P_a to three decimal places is 0.041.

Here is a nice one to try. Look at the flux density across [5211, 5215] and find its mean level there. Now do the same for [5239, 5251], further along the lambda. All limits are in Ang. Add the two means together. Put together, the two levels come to 23.9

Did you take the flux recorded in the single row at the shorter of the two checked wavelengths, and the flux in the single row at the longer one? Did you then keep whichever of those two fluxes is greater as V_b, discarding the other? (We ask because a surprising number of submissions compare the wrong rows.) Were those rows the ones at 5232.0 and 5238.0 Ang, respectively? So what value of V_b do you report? 12.2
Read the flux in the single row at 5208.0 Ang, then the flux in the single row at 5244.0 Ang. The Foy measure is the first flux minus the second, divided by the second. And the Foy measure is -0.08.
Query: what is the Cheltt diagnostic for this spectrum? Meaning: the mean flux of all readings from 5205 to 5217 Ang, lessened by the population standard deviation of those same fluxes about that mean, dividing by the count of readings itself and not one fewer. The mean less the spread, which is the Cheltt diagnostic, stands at 11.2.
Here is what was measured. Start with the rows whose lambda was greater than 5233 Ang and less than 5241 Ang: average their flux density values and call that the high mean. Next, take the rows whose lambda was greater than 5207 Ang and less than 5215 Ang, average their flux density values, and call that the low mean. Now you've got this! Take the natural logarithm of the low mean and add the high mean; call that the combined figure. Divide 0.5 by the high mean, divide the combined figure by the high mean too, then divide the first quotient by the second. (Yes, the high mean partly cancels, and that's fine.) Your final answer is 0.0347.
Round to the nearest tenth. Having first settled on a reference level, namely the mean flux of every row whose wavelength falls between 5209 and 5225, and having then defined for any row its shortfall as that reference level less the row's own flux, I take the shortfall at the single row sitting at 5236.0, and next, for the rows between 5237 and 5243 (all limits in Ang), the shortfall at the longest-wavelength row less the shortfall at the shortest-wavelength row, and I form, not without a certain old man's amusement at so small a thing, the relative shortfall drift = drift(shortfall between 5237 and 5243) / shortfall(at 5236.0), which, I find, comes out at 2.9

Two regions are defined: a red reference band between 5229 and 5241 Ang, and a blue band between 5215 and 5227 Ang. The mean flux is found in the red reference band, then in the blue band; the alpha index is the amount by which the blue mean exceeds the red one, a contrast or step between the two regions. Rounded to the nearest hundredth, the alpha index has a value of -0.42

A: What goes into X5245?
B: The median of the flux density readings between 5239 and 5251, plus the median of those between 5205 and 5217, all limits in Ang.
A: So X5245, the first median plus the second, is 23.55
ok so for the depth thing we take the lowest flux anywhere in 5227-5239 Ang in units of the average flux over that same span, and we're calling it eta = 0.966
